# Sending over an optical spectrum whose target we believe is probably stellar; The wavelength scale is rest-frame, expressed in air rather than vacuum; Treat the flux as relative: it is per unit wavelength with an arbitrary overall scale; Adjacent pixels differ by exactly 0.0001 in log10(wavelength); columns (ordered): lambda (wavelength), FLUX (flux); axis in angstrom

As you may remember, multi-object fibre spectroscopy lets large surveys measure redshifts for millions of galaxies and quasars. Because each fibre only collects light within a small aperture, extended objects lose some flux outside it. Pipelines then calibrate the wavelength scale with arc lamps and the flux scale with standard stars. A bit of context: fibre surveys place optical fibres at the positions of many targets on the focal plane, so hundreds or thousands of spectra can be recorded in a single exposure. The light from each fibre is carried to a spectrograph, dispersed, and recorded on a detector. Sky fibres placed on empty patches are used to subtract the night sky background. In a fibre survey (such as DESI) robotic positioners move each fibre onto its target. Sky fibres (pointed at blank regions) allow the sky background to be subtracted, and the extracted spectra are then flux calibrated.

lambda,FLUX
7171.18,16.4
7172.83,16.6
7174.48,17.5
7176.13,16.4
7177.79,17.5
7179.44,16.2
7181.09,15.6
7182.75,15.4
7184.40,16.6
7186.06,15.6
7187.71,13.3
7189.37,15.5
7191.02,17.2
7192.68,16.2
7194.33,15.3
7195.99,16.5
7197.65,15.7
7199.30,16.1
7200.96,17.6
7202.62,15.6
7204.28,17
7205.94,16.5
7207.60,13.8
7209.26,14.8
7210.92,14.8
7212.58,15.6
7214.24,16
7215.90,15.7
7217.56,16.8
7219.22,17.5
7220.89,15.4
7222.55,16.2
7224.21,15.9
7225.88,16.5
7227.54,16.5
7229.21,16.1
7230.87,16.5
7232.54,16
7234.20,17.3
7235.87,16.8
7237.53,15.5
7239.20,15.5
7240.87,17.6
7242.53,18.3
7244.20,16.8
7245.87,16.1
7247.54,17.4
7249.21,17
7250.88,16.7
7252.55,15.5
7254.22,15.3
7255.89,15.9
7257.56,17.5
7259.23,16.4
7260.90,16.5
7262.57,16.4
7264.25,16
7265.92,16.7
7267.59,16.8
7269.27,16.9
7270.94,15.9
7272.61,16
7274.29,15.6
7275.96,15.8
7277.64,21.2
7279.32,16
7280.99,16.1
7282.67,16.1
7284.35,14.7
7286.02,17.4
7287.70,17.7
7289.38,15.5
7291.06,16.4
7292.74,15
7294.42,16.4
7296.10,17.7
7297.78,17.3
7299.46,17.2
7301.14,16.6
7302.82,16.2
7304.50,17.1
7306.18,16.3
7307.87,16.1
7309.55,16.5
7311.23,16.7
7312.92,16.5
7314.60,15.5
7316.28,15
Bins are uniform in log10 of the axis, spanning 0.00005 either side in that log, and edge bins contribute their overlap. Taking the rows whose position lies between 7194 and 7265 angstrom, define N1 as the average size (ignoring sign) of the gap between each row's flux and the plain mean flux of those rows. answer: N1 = 0.69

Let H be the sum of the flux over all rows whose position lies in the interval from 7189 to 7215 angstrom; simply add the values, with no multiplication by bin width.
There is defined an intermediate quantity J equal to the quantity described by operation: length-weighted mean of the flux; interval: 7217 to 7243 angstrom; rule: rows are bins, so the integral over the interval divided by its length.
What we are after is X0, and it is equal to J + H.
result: 270.7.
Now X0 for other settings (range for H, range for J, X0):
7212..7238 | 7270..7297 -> 276.8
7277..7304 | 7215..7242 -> 283.9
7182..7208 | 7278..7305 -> 270.4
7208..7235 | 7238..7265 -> 274.1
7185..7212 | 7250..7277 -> 267.8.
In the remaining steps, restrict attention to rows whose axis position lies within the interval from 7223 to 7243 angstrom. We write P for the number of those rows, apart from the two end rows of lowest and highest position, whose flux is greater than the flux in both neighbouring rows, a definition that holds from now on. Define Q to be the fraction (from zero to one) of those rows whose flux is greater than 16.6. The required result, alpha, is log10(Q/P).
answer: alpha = -0.78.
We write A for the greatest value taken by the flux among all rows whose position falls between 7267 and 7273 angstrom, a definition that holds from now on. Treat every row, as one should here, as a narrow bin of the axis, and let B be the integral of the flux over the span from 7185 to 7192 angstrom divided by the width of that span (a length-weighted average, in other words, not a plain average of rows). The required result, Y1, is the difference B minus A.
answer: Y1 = -1.5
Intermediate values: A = 16.9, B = 15.4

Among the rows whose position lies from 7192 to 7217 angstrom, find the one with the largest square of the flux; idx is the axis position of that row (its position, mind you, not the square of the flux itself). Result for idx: 7200.96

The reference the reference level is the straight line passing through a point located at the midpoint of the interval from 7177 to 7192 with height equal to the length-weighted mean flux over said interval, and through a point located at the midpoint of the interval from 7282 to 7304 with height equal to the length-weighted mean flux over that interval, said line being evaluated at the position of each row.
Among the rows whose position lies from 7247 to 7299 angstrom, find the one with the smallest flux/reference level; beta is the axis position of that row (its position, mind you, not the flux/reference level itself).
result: 7284.35 angstrom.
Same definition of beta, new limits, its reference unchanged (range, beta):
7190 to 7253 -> 7207.60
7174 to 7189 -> 7187.71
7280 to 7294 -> 7284.35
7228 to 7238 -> 7237.53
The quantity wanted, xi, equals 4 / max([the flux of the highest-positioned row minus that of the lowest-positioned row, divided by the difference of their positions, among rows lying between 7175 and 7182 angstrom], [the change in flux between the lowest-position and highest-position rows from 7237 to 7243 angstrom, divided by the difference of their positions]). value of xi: 7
